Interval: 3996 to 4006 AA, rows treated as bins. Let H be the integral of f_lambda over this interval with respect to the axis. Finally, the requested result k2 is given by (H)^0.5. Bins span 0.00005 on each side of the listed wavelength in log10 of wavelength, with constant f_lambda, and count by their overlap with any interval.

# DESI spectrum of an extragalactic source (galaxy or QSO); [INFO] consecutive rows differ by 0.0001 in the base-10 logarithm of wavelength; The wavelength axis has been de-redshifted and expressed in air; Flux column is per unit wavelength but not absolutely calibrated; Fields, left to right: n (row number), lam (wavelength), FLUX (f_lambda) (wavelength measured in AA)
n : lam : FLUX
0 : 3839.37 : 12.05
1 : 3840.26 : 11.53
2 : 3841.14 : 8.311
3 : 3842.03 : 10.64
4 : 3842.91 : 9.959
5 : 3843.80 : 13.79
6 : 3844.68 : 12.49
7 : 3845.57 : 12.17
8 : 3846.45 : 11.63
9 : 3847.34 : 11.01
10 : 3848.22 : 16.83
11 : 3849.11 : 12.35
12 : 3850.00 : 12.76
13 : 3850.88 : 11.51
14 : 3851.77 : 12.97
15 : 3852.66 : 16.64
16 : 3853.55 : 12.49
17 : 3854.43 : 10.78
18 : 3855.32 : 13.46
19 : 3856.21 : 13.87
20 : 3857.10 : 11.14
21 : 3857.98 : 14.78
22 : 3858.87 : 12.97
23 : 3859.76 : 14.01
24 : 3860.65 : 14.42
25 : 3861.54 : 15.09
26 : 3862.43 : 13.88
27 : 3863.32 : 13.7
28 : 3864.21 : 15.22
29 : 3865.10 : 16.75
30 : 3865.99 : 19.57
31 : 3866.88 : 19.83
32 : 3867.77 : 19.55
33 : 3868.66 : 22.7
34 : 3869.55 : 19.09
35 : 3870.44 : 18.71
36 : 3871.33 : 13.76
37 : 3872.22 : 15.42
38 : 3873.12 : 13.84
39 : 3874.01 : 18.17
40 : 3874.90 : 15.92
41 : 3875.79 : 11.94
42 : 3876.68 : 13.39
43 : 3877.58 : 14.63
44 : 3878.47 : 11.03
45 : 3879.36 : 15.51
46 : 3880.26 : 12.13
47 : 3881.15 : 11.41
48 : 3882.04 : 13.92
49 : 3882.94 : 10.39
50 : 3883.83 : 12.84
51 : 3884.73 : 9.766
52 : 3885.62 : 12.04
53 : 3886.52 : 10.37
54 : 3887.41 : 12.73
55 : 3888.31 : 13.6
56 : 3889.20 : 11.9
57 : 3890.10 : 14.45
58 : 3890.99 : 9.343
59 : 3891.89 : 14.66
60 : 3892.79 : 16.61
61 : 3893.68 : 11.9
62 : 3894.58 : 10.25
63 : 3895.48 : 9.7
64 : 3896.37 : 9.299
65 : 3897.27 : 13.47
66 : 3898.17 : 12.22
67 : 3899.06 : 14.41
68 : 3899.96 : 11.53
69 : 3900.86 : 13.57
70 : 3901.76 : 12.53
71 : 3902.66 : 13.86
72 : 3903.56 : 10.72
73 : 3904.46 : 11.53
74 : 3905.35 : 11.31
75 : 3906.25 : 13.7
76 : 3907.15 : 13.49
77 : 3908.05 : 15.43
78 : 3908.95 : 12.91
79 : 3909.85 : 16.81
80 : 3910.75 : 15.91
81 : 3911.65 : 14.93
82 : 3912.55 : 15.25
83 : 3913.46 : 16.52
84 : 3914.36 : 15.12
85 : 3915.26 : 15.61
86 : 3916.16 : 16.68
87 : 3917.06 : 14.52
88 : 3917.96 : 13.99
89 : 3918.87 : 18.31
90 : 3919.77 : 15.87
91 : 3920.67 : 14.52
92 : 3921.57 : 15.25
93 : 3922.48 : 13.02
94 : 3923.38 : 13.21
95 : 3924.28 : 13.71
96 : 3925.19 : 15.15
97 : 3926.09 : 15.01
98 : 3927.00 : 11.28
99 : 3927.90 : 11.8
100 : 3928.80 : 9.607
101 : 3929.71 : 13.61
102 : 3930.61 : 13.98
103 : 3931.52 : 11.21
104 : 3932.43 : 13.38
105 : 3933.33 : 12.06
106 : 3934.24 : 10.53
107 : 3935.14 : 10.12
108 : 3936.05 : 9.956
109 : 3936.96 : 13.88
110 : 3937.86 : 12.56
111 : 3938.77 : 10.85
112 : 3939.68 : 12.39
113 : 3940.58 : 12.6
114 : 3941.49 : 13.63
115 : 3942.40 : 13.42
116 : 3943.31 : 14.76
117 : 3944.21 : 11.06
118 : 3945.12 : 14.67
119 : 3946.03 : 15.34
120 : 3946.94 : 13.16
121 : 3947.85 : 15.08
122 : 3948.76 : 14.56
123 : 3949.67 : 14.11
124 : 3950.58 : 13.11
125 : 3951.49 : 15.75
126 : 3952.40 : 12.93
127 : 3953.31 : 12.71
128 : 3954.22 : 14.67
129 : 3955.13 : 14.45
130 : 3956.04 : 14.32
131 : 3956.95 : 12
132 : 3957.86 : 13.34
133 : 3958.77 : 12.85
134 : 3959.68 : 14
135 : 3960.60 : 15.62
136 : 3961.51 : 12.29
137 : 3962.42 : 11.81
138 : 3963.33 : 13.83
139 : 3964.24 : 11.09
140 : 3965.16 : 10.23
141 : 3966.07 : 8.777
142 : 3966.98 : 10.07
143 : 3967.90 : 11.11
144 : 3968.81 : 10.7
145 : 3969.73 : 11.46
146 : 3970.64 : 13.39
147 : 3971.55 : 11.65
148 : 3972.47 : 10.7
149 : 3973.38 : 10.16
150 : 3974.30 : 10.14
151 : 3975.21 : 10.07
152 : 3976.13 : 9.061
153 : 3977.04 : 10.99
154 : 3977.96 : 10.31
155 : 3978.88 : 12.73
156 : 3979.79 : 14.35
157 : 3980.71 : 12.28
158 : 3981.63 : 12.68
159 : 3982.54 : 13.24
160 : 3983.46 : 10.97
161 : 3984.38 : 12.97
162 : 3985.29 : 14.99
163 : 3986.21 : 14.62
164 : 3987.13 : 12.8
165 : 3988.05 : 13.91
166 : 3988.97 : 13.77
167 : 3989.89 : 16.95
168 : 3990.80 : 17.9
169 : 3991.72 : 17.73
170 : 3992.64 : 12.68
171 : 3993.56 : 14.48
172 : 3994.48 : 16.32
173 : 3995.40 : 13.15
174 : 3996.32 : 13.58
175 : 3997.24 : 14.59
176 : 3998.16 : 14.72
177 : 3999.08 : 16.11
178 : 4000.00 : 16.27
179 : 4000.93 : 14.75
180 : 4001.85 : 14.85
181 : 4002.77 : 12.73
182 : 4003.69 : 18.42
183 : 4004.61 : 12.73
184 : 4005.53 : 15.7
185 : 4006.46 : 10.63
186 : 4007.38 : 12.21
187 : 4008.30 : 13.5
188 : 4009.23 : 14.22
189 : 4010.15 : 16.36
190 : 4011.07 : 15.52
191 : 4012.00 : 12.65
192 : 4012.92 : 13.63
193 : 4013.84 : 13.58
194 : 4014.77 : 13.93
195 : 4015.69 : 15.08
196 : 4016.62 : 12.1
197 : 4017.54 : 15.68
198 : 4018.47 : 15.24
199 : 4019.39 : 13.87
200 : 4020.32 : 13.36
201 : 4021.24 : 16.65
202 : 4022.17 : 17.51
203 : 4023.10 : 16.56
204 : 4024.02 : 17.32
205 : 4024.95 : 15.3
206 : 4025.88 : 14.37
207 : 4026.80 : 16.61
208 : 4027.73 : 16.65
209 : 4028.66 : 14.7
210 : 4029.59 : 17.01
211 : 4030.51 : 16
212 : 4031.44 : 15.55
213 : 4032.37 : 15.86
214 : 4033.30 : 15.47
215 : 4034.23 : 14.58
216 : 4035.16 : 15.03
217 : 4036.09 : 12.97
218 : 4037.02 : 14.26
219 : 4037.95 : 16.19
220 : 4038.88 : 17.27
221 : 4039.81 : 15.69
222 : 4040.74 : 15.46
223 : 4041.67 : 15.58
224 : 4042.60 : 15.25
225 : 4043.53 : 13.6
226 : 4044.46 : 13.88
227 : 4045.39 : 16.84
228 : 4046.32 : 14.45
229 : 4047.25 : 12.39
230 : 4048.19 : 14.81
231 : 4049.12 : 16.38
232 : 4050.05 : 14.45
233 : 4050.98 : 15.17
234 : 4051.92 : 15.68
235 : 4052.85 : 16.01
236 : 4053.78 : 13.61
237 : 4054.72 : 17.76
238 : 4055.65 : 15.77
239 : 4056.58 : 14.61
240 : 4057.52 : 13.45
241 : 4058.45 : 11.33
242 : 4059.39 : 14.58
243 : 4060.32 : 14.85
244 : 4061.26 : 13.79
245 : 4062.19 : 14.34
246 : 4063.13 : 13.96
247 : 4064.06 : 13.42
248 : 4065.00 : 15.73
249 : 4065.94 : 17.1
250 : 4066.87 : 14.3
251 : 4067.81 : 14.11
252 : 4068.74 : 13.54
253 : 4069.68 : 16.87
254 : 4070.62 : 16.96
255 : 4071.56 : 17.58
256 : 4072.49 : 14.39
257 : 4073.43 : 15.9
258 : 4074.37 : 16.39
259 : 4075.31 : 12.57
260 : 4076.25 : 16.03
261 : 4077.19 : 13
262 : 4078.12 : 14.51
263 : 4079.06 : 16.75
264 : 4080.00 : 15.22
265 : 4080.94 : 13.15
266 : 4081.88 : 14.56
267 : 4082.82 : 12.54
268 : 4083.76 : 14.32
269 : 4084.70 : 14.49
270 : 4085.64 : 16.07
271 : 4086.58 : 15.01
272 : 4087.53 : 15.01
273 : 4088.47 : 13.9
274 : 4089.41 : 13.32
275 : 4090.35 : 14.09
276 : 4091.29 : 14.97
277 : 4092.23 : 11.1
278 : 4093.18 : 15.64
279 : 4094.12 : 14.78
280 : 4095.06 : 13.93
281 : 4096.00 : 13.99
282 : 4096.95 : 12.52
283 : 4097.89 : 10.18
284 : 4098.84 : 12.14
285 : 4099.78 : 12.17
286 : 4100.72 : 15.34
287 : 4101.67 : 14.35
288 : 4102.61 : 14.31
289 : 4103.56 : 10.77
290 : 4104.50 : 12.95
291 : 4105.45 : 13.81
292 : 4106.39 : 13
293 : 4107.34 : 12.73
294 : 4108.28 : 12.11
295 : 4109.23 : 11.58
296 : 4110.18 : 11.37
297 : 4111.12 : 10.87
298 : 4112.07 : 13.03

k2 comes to 12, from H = 150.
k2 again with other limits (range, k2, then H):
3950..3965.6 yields 14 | 207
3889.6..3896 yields 9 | 79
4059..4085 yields 20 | 385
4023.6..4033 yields 12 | 150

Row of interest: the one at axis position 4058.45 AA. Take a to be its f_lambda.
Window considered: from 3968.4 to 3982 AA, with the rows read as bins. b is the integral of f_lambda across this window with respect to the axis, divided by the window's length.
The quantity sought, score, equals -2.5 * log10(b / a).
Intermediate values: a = 11.33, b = 11.4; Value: 0.00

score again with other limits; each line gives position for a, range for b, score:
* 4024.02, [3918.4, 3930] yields 0.24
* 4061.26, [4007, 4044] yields -0.10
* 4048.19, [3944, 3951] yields 0.06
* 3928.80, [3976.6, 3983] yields -0.27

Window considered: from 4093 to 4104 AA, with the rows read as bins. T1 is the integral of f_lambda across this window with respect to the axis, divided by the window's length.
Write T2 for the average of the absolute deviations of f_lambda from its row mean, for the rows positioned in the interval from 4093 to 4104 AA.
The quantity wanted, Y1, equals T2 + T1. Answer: 14.8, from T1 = 13.3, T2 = 1.49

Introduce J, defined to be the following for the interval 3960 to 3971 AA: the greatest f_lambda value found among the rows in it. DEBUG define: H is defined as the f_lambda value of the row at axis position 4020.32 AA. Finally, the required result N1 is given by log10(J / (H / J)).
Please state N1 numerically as 1.26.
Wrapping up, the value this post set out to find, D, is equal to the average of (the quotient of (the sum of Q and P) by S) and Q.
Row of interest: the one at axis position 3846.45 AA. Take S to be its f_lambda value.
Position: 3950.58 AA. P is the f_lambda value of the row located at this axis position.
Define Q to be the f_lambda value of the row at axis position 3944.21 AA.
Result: 6.6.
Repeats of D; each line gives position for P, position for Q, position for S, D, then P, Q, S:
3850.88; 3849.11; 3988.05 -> 7.0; 11.51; 12.35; 13.91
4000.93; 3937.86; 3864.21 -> 7.2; 14.75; 12.56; 15.22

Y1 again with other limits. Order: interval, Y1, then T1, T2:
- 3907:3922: 16.4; 15.4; 0.97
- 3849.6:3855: 14.2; 12.9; 1.30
